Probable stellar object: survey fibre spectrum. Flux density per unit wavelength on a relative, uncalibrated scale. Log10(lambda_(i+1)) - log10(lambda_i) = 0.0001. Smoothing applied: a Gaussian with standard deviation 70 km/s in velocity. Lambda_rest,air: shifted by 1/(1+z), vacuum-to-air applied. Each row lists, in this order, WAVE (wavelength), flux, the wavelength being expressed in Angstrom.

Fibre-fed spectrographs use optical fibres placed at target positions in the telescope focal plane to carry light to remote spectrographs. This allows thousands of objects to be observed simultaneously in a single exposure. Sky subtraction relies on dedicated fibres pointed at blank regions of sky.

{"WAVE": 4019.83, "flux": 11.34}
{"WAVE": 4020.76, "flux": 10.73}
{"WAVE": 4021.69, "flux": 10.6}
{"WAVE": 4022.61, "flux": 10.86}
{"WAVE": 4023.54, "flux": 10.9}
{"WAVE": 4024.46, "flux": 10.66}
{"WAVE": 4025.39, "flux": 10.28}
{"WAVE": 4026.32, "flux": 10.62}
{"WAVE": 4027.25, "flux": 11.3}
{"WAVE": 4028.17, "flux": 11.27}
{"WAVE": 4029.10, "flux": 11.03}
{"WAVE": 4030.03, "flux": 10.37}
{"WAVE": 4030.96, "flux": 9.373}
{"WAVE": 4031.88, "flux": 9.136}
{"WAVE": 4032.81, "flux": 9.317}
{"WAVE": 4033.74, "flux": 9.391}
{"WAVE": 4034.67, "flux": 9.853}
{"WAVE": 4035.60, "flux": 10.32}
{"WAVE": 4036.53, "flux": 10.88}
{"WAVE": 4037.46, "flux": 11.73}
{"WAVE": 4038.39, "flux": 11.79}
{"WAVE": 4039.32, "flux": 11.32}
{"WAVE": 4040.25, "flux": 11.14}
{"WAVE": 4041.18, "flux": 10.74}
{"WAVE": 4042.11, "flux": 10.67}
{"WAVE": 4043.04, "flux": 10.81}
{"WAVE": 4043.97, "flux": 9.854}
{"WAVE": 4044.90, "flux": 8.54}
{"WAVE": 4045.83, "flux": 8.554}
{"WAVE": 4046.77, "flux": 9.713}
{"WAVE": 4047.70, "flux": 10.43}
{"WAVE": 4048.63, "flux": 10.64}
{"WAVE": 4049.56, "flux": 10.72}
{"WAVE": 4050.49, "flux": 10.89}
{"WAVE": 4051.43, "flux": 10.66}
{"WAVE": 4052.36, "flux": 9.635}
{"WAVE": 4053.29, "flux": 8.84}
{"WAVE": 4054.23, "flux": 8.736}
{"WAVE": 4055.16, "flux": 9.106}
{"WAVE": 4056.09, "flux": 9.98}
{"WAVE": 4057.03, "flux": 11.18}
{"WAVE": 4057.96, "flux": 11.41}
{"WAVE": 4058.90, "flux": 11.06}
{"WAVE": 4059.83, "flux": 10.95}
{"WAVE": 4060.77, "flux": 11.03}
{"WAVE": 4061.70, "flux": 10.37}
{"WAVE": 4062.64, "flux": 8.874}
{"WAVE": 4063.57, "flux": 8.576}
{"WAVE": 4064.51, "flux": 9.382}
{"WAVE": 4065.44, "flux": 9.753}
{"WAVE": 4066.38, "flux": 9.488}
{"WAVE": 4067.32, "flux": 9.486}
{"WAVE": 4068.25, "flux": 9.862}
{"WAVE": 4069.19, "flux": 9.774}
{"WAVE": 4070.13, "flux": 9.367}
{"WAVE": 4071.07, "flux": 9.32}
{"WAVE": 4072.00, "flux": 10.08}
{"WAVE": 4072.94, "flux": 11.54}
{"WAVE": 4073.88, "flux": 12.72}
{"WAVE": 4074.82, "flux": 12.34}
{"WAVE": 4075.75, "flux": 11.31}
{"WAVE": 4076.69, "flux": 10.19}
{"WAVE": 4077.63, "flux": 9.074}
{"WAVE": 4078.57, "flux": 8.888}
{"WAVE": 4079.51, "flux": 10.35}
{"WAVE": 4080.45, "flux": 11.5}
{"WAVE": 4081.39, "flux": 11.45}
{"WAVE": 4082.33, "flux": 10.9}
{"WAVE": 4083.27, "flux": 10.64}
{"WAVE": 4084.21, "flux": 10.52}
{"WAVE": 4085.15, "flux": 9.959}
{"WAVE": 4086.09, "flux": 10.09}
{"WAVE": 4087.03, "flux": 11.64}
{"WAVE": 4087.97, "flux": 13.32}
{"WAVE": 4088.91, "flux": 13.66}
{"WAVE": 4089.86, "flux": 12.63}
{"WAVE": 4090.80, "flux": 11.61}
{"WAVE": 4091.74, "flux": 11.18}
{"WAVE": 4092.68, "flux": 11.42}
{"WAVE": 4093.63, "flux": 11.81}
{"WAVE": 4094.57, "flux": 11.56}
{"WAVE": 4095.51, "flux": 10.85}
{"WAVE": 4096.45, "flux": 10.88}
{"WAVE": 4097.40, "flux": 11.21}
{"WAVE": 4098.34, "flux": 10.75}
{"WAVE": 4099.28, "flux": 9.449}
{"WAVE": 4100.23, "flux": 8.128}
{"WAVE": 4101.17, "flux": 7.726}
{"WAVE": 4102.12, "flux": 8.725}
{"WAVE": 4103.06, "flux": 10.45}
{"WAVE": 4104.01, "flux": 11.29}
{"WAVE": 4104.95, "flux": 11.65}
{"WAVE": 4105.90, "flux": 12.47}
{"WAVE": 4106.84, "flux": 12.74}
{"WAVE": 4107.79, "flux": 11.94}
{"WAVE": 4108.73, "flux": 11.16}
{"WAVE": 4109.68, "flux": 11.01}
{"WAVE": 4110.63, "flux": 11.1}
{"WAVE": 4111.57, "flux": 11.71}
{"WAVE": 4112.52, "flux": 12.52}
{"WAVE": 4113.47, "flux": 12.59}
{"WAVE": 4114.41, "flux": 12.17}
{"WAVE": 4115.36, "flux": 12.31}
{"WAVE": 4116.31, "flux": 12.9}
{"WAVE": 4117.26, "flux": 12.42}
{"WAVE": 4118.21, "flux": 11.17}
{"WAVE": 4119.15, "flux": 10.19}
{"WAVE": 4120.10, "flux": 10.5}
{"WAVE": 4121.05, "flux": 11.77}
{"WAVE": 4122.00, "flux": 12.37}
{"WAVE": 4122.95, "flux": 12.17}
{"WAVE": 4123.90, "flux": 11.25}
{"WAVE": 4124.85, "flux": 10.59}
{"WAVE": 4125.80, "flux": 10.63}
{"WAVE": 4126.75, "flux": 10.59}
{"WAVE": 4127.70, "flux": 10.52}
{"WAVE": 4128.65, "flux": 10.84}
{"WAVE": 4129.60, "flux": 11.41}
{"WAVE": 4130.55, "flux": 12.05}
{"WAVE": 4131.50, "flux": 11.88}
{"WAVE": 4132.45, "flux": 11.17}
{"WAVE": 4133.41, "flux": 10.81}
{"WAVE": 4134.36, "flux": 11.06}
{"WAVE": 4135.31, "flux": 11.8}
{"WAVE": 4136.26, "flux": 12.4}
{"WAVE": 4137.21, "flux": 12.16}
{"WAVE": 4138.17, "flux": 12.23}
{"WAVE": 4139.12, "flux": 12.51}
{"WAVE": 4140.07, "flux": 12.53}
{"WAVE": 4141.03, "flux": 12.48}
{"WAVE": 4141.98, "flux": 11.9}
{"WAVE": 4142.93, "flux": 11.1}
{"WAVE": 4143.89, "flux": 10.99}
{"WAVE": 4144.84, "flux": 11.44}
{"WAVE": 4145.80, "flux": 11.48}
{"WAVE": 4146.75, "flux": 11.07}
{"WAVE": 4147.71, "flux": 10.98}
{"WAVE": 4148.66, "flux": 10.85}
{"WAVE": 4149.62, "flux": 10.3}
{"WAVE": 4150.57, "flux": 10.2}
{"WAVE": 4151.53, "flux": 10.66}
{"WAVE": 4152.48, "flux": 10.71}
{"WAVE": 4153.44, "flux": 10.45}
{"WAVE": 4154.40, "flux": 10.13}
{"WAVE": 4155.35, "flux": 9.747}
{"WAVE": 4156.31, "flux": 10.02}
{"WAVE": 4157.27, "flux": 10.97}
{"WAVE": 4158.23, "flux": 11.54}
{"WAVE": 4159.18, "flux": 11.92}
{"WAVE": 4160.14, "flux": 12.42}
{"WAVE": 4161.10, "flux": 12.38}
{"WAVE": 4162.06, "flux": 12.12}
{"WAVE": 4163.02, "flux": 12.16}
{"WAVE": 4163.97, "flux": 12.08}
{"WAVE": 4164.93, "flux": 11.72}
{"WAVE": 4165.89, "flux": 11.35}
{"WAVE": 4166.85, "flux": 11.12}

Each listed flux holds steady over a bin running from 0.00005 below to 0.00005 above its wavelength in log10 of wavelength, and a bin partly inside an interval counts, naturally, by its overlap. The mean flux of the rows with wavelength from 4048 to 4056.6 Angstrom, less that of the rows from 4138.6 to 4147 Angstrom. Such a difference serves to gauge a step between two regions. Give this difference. -1.8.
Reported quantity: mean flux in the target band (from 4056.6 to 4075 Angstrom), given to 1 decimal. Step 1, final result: 10.3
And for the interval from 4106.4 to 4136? 11.5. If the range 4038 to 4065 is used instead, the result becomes 10.2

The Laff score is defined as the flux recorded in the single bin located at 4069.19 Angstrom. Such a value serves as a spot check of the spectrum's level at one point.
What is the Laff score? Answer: 9.774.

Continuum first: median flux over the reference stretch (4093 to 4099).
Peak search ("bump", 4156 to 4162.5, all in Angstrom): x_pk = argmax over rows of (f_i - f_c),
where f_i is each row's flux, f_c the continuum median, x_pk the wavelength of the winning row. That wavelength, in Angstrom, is 4160.14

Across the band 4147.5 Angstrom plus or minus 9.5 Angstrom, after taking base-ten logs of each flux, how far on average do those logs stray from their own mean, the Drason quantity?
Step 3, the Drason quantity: 0.0270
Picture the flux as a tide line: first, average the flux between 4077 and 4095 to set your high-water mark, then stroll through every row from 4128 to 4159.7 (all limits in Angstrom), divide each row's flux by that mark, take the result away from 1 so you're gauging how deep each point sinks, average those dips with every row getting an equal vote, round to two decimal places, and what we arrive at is -0.01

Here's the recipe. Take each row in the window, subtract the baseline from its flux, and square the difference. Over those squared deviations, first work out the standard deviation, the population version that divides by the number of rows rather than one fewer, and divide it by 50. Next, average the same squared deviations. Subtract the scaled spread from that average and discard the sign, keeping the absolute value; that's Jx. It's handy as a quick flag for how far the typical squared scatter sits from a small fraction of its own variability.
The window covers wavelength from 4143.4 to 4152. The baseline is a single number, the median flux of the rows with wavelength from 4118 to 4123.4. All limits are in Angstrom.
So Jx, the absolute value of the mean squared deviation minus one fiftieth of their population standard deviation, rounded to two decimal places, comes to 0.51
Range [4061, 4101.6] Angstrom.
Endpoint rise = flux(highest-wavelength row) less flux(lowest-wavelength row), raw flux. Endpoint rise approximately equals -2.6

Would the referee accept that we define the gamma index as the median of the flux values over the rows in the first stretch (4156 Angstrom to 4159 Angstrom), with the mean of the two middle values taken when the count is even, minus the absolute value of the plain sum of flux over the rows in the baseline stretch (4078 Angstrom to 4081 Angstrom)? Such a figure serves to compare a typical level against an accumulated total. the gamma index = -19.8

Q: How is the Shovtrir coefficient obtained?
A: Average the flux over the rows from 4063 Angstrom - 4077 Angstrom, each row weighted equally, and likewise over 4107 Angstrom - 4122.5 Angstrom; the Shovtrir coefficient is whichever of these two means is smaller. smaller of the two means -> 10.2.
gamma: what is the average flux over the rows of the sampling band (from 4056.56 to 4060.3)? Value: 11.1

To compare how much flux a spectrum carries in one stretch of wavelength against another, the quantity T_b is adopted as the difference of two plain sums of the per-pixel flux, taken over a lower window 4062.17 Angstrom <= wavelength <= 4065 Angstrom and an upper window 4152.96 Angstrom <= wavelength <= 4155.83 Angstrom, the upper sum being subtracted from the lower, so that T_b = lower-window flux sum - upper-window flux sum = -3.5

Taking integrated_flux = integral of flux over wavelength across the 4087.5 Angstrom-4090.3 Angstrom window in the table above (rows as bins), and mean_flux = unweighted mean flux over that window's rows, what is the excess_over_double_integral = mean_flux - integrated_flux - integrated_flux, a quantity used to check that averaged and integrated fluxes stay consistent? -61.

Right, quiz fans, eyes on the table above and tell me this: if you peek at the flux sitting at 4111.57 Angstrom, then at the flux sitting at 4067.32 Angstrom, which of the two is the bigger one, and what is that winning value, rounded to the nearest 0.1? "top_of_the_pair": 11.7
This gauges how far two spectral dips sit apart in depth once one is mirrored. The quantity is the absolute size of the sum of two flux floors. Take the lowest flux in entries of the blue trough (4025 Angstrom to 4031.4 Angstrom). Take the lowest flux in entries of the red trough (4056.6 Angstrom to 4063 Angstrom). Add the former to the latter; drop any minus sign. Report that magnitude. 18.2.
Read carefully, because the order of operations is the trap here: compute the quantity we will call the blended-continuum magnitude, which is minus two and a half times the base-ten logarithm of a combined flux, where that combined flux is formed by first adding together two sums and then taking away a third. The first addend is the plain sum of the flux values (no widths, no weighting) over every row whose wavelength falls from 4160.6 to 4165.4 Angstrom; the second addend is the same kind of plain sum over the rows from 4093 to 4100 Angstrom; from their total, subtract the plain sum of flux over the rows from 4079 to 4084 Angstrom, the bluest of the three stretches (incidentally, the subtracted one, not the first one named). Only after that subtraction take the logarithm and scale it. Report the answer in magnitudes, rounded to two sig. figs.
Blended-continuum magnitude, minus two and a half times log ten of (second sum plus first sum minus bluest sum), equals -4.8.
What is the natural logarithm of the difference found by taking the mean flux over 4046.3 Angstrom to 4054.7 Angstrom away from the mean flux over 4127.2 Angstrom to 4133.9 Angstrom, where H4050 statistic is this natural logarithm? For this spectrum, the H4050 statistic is 0.2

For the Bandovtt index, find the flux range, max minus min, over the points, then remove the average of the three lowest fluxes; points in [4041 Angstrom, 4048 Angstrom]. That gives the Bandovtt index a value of -6.7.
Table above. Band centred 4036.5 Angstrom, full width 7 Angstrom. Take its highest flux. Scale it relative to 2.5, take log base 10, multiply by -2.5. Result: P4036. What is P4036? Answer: -1.68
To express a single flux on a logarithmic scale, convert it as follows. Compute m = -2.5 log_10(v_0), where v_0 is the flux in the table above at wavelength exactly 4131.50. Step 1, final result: -2.69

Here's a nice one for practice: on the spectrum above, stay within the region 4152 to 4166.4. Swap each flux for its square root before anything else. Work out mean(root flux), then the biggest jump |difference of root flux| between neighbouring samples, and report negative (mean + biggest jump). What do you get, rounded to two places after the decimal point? -3.51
